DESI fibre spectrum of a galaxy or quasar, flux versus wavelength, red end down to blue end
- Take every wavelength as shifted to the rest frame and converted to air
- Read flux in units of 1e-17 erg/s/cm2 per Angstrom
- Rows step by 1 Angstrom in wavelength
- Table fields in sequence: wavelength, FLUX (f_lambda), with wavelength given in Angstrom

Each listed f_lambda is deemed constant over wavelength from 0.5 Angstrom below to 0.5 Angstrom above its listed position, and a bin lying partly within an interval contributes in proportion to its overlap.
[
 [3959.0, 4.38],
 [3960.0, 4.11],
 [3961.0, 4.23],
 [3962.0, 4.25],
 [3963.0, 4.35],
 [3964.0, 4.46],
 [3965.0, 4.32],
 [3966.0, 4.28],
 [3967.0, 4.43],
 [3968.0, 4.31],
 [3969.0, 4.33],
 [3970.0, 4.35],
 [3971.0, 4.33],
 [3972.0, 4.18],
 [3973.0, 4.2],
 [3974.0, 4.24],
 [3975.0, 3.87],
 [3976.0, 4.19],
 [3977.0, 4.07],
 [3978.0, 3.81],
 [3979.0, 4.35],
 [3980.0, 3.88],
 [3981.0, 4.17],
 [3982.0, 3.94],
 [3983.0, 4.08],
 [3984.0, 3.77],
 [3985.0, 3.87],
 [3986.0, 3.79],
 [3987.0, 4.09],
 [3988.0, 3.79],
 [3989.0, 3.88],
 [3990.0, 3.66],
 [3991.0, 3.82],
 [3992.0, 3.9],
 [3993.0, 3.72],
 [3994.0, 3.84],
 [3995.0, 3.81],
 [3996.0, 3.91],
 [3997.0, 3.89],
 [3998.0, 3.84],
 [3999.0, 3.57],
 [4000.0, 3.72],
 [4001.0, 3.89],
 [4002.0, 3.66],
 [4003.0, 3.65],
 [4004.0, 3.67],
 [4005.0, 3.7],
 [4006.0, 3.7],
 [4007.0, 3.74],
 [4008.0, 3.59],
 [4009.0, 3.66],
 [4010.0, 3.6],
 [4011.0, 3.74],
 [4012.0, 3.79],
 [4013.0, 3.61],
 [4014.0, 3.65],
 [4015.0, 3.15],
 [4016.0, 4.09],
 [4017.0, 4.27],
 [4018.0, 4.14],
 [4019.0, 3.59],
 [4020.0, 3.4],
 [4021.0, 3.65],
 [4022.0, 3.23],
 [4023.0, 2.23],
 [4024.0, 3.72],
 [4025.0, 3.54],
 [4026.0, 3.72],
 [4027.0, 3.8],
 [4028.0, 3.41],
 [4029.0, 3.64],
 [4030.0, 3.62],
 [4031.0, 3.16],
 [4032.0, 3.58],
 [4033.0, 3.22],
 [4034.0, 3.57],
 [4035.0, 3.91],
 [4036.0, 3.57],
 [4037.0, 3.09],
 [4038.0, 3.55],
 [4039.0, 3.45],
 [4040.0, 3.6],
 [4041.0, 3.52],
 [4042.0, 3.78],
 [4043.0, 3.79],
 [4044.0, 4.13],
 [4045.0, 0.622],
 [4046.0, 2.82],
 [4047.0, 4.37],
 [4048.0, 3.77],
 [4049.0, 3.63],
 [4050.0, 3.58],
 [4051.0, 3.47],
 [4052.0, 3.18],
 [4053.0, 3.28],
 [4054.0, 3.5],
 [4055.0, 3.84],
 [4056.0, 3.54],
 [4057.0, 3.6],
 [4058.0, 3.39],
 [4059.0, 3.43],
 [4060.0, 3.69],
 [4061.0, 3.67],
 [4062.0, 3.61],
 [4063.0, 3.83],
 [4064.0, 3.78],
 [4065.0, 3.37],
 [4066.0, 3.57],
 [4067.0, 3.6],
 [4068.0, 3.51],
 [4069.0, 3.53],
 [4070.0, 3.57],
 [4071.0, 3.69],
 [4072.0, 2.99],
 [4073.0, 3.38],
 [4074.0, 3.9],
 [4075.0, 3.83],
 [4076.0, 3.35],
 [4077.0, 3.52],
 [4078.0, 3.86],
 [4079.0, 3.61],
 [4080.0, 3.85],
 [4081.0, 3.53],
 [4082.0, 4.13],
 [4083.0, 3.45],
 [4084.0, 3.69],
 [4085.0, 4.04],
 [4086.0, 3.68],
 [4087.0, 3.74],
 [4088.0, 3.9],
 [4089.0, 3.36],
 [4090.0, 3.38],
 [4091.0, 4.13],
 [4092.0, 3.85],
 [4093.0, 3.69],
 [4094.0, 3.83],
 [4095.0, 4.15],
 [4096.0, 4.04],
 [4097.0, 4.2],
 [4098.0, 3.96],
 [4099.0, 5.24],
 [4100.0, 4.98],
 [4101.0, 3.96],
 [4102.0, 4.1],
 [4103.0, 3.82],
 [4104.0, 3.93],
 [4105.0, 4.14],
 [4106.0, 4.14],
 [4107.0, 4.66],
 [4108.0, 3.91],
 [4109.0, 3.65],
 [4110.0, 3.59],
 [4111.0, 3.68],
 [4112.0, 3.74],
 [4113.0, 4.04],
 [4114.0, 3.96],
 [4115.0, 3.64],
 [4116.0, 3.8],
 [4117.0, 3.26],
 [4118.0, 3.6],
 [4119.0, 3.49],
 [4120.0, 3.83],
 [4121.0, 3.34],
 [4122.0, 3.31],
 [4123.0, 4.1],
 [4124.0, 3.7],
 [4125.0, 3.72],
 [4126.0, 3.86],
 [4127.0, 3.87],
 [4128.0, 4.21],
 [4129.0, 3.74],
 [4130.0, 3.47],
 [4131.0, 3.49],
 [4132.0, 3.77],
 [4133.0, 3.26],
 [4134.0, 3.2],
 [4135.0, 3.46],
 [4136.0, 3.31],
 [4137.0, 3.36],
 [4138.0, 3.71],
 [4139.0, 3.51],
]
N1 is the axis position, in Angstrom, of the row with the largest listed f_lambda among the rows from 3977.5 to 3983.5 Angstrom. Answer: 3979.0 Angstrom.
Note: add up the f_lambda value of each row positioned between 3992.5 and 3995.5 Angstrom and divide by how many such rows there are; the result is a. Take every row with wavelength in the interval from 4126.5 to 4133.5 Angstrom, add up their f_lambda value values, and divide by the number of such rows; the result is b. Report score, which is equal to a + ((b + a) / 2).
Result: 7.53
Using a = 3.79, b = 3.69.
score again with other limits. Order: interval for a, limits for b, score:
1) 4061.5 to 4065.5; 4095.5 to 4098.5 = 7.50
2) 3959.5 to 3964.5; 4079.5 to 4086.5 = 8.30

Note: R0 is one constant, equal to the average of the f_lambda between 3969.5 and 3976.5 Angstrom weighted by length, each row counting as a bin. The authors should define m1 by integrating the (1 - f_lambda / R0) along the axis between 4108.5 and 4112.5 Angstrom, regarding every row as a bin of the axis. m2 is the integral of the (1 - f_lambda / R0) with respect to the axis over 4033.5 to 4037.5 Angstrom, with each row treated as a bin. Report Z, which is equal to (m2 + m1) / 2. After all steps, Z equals 0.57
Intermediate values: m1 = 0.50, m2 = 0.63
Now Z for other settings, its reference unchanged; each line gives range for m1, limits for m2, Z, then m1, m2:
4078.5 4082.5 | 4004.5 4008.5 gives 0.44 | 0.40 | 0.49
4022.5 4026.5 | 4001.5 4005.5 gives 0.68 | 0.85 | 0.50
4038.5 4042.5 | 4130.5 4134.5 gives 0.65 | 0.58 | 0.73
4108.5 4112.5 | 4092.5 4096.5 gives 0.38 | 0.50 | 0.25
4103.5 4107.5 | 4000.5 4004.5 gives 0.22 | -0.02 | 0.45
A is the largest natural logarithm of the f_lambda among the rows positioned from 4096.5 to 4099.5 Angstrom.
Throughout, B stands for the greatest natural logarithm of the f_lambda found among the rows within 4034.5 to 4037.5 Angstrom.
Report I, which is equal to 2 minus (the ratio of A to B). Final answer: 0.79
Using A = 1.66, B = 1.36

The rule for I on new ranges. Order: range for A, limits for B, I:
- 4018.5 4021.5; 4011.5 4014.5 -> 1.03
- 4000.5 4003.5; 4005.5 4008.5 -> 0.97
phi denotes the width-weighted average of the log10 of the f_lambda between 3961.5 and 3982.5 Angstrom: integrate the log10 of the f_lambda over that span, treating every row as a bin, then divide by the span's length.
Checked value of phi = 0.62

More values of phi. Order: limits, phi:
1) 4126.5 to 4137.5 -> 0.55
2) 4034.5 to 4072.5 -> 0.53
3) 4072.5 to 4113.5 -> 0.59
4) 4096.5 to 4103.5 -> 0.63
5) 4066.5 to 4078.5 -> 0.55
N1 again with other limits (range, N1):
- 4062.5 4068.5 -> 4063.0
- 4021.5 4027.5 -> 4027.0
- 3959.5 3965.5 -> 3964.0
